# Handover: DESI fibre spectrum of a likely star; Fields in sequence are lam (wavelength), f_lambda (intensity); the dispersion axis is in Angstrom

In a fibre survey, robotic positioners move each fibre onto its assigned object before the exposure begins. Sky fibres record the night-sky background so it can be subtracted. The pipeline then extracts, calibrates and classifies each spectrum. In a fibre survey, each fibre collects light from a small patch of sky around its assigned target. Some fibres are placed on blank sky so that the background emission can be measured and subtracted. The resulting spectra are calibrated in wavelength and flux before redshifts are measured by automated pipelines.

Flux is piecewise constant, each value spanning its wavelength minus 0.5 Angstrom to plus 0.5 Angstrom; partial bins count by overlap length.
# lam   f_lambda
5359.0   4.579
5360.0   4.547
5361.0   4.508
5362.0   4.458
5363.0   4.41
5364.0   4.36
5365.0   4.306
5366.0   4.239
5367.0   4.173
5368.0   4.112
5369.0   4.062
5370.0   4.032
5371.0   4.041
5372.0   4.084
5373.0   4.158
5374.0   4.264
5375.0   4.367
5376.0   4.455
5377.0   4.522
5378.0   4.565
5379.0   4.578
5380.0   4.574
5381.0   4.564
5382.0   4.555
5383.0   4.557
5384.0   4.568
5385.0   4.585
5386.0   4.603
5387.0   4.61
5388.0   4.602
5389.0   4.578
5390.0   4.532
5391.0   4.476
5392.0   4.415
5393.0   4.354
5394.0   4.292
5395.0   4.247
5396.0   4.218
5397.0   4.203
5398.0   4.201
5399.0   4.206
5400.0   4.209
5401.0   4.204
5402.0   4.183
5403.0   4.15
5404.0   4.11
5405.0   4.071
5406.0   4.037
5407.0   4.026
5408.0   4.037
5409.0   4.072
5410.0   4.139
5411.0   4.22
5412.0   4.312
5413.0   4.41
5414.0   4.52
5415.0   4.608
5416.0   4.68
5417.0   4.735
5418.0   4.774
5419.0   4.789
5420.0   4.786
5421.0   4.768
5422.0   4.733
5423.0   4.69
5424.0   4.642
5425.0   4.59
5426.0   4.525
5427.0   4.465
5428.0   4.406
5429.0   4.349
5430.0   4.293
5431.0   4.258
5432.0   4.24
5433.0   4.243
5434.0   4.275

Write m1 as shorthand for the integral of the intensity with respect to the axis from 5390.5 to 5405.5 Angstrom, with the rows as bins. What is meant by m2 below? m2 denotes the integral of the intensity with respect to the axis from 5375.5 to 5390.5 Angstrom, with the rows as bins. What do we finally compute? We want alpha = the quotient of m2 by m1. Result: 1.08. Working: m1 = 63.5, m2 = 68.4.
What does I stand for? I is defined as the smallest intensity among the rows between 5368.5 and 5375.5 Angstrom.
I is 4.032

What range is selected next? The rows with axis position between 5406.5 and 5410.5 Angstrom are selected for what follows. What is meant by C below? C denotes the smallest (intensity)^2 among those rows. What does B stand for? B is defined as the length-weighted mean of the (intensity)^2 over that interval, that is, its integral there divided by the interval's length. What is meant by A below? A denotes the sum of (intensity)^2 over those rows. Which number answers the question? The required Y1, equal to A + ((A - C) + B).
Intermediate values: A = 66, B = 17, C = 16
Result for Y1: 133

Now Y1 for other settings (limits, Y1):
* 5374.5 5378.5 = 161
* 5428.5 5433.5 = 183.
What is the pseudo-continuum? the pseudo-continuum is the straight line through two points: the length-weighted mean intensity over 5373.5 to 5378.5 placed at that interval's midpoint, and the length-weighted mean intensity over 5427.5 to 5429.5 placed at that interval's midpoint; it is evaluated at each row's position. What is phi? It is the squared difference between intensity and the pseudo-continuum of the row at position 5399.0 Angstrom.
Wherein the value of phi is 0.04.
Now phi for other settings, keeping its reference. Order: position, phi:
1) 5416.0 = 0.08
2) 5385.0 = 0.03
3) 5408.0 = 0.13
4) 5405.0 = 0.11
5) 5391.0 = 0.00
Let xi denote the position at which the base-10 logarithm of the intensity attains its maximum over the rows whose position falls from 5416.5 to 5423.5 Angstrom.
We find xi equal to 5419.0 Angstrom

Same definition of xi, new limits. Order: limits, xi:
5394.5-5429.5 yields 5419.0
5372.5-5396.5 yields 5387.0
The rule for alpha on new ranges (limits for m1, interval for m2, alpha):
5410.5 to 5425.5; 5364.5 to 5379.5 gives 0.92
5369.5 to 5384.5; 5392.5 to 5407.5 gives 0.95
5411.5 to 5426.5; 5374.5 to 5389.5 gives 0.98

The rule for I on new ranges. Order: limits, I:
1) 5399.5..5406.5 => 4.037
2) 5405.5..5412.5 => 4.026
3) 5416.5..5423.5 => 4.69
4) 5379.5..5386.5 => 4.555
